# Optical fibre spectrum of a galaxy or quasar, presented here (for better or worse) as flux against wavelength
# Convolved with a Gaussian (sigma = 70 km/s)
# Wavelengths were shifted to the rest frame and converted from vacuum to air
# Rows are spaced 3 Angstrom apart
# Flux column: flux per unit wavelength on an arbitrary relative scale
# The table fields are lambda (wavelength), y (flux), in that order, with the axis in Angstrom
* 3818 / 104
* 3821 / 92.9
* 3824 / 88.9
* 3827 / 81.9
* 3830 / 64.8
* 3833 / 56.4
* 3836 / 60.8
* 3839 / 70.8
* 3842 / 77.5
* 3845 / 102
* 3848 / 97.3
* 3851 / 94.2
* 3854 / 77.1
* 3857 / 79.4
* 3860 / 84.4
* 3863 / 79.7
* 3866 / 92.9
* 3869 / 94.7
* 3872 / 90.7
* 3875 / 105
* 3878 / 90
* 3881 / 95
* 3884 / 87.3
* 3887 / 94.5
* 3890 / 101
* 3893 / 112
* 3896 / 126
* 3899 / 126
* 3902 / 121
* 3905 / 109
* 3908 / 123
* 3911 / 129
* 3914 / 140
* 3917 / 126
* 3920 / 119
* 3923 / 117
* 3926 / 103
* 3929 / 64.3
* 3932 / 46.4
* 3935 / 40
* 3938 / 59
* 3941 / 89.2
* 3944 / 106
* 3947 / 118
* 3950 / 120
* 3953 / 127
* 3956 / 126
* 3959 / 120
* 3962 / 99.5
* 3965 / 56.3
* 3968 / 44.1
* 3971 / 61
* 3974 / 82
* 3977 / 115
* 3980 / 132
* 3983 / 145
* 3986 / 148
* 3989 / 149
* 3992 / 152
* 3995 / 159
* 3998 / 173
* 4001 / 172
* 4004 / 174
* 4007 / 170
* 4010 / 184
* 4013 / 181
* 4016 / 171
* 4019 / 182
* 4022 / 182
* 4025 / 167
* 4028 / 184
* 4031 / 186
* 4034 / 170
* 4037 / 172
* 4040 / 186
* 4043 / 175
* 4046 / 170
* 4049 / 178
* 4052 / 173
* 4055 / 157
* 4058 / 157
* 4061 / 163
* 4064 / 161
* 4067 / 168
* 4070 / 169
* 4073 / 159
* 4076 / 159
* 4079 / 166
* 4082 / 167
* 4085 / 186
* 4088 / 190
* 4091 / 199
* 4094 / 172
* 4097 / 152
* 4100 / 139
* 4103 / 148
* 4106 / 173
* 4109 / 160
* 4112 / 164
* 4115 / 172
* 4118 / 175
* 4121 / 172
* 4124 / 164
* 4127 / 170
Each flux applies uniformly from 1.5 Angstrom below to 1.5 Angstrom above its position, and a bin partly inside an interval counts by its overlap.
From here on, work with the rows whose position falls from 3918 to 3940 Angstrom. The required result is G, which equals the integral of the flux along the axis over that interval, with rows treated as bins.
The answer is 1754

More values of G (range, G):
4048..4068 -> 3298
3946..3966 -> 2213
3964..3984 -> 1806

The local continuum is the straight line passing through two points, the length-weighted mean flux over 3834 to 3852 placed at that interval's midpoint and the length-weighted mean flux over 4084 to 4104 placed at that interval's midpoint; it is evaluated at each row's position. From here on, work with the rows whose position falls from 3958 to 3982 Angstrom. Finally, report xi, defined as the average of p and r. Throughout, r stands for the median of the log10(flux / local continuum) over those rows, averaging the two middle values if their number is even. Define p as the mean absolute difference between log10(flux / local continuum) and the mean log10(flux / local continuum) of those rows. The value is 0.001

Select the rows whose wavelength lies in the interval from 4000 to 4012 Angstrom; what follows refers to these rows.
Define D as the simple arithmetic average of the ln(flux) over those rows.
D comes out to 5.16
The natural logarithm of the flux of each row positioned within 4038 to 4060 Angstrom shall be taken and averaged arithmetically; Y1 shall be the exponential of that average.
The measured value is 171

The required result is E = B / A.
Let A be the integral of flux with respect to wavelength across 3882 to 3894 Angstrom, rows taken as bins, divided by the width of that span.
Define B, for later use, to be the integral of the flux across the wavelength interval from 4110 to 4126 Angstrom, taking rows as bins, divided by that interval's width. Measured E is 1.7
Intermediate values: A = 98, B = 169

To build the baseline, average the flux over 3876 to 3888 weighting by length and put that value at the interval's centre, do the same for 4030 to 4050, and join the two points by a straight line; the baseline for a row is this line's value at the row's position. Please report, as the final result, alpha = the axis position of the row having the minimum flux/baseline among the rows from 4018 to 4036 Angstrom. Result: 4034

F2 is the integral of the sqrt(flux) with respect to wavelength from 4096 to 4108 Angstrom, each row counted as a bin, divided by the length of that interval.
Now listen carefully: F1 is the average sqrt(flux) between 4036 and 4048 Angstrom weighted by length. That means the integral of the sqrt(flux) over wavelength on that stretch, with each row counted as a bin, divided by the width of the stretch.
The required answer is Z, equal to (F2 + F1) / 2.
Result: 13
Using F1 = 13.3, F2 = 12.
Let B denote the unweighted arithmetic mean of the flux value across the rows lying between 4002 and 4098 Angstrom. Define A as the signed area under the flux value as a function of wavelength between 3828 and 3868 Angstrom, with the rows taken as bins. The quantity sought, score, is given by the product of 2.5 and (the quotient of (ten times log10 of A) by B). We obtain 0.51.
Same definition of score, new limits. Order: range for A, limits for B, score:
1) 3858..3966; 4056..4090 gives 0.60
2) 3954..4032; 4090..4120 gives 0.61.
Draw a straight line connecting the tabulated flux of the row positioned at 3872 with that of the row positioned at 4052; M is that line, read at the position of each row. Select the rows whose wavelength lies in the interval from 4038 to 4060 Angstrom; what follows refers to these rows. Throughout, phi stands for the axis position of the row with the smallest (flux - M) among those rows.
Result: 4058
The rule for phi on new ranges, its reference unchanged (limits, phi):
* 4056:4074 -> 4073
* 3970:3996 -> 3971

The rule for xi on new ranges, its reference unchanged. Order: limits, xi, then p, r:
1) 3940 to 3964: 0.018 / 0.042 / -0.01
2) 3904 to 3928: 0.043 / 0.036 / 0.05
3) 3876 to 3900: 0.023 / 0.044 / 0.00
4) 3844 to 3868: 0.020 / 0.046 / -0.01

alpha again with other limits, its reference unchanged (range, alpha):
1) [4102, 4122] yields 4103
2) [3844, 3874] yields 3863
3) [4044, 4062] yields 4058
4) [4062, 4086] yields 4076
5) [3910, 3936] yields 3935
